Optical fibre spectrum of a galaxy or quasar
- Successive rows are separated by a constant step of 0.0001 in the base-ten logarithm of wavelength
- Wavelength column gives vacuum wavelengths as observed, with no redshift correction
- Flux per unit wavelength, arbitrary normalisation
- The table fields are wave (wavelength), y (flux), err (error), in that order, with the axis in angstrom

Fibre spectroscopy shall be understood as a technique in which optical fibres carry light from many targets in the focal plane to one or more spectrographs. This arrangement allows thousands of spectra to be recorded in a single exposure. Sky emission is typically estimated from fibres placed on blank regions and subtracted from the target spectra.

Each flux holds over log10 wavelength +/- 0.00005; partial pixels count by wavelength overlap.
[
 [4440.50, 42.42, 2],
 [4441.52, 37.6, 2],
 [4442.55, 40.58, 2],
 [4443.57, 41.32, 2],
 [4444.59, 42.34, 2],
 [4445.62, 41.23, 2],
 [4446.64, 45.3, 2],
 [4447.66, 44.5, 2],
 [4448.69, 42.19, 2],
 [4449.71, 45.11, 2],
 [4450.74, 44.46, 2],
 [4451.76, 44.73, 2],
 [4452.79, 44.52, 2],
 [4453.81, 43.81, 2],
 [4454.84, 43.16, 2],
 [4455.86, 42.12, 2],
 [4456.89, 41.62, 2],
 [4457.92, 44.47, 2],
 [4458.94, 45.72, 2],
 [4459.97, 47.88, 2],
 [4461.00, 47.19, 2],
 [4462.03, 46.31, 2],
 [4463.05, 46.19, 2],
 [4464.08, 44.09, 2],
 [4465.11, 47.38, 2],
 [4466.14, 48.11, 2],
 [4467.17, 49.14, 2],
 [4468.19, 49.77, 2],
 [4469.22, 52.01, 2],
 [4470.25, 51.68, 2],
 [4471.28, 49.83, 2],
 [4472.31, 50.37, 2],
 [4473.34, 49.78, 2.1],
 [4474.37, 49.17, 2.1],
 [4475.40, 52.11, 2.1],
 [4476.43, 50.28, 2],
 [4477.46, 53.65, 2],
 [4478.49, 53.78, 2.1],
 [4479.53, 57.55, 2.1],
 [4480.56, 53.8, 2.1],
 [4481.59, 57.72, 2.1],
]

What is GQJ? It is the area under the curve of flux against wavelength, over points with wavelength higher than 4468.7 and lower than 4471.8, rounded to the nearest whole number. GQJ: 158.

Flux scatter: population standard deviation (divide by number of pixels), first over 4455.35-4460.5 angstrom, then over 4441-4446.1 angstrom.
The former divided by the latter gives 1.44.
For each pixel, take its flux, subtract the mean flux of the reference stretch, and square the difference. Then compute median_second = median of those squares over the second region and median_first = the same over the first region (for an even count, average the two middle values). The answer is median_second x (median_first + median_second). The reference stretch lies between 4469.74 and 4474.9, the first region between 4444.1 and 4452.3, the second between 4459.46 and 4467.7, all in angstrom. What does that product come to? 338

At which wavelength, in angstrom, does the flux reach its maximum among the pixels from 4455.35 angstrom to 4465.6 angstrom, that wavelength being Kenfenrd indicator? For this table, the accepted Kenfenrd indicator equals 4459.97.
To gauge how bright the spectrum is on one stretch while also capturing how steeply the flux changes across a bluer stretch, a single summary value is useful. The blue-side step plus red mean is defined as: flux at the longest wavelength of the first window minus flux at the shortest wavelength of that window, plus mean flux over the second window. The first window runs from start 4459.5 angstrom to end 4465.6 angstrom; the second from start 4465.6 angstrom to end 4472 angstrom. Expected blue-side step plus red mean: 49.6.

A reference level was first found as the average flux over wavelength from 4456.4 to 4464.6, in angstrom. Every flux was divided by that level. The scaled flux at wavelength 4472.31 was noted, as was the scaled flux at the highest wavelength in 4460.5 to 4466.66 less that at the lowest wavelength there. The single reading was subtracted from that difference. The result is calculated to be -1.09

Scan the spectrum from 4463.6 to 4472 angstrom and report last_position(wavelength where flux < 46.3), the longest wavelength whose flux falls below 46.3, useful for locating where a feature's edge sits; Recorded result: 4464.08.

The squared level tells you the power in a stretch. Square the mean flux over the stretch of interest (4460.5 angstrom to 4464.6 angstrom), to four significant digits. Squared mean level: 2111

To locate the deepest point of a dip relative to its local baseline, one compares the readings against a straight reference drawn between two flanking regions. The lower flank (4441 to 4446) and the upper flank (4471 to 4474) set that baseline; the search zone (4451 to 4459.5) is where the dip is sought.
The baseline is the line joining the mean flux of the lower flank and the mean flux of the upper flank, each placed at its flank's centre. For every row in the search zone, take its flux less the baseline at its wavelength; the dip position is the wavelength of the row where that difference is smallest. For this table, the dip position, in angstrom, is 4456.89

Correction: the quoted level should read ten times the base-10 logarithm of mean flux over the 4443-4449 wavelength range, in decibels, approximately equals 16.3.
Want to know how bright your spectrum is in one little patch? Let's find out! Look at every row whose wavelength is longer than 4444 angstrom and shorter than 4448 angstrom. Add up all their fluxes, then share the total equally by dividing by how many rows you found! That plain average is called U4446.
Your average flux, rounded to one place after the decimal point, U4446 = 43.3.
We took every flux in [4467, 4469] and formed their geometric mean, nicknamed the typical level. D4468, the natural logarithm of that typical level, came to 3.90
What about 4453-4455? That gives 3.77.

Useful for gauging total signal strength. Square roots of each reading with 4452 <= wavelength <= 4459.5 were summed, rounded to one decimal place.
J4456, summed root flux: 46.2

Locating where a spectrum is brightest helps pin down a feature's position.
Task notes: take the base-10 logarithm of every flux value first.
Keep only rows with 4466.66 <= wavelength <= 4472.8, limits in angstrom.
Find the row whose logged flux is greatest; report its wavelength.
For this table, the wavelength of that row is 4469.22 angstrom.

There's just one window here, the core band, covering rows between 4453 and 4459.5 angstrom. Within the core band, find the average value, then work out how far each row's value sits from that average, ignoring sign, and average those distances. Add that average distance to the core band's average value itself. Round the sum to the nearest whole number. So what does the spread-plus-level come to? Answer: 45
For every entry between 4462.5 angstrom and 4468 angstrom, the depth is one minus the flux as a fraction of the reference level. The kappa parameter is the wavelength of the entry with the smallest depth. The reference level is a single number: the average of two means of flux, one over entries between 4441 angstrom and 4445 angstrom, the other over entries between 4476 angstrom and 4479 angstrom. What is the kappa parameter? 4467.17 angstrom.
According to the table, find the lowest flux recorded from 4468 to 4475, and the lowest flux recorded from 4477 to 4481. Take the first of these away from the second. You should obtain 4.5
